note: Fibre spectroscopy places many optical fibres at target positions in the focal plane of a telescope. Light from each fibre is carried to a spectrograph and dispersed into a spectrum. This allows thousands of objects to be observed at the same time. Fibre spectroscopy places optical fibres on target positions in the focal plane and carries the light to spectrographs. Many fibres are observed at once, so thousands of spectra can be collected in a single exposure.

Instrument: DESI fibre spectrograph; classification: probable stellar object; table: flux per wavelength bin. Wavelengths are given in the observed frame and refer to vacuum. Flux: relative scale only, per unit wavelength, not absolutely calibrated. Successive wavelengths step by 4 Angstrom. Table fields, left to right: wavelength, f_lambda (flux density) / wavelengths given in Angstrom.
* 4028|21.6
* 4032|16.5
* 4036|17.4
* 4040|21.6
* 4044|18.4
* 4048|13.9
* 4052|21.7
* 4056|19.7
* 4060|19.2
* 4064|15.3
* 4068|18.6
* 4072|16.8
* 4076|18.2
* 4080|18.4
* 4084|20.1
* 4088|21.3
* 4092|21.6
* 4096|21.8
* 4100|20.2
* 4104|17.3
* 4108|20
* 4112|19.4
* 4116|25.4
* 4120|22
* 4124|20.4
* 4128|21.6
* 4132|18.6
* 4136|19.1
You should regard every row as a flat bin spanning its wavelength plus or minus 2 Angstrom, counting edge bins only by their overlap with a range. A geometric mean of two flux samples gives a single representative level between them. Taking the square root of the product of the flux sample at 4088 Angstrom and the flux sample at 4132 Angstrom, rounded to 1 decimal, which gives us 19.9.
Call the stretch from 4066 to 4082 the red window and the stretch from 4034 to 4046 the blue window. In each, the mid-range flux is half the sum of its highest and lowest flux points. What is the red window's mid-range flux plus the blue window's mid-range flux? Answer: 37.2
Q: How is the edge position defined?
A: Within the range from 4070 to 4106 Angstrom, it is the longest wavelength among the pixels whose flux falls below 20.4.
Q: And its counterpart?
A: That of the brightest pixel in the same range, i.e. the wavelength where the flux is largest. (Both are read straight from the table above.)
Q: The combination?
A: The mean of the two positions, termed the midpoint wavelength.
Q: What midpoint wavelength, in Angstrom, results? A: 4100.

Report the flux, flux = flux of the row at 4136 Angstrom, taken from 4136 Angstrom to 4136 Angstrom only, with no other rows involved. 19.1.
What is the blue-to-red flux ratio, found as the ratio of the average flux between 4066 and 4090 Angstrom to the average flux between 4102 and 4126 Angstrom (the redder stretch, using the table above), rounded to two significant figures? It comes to 0.91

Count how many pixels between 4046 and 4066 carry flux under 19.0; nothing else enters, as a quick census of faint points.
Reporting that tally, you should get 2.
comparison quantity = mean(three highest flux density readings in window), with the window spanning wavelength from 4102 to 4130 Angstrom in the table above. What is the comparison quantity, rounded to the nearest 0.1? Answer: 23.0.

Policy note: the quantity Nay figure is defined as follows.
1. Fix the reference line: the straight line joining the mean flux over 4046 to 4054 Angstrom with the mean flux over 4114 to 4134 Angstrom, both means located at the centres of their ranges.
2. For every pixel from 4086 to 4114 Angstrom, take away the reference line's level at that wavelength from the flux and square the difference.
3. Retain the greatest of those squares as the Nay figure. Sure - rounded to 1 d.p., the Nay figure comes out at 10.7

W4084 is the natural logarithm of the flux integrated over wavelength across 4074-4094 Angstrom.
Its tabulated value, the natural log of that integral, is 6.0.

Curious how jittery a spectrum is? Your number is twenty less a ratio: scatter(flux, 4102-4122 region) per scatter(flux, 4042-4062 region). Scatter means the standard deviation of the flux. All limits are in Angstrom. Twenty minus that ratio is 18.9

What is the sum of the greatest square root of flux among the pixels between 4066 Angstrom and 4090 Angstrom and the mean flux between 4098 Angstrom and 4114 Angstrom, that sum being 23.84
